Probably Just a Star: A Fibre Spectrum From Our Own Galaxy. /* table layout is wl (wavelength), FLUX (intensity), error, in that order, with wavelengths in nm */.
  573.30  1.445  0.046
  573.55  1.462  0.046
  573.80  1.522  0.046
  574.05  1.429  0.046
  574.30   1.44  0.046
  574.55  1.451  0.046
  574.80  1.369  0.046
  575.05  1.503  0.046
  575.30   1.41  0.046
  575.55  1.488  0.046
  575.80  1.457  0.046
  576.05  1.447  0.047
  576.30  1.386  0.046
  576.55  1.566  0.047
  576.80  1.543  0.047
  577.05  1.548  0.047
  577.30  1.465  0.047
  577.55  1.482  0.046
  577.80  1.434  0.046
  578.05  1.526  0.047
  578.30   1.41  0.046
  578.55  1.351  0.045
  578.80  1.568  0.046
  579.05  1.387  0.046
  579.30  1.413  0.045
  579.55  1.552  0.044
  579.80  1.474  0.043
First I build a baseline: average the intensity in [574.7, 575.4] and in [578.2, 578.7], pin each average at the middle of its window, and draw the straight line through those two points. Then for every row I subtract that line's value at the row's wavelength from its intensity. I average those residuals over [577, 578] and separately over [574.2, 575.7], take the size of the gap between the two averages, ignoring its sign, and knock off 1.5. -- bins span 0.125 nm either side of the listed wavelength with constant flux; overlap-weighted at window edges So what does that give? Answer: -1.43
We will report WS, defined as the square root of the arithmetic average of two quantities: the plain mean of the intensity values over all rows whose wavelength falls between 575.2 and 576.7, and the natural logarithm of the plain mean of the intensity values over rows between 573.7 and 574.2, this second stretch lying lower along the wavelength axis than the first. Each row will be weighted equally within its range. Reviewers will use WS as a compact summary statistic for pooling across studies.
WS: 0.961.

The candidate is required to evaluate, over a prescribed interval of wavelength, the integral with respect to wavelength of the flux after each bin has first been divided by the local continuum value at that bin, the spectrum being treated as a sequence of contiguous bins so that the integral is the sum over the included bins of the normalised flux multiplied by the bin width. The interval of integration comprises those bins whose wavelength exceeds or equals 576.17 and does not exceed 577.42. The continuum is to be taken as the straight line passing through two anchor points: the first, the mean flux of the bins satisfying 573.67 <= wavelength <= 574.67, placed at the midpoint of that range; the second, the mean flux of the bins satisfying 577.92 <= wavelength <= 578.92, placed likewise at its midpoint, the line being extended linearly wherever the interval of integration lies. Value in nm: 1.28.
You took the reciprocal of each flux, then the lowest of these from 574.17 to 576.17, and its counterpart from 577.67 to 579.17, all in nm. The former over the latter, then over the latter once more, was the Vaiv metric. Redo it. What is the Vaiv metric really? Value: 1.64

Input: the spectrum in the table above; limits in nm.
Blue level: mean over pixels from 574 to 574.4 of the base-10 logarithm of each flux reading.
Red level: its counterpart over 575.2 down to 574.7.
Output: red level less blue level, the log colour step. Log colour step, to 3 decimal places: 0.000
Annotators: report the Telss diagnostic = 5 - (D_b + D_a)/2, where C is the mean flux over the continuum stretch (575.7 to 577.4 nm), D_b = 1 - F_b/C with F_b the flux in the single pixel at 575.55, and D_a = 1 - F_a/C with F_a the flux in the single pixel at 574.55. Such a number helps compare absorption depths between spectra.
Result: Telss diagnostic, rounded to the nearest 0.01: 4.99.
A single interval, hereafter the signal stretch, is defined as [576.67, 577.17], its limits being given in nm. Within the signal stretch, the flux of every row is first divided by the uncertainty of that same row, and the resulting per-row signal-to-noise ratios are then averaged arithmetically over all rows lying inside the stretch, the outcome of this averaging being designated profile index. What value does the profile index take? 32.9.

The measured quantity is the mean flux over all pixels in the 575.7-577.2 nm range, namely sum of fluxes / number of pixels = 1.49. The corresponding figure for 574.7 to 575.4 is 1.43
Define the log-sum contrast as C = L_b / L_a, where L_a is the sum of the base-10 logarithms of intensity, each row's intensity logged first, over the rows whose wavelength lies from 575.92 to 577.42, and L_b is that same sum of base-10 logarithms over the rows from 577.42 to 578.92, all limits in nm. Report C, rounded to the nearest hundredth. 0.95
